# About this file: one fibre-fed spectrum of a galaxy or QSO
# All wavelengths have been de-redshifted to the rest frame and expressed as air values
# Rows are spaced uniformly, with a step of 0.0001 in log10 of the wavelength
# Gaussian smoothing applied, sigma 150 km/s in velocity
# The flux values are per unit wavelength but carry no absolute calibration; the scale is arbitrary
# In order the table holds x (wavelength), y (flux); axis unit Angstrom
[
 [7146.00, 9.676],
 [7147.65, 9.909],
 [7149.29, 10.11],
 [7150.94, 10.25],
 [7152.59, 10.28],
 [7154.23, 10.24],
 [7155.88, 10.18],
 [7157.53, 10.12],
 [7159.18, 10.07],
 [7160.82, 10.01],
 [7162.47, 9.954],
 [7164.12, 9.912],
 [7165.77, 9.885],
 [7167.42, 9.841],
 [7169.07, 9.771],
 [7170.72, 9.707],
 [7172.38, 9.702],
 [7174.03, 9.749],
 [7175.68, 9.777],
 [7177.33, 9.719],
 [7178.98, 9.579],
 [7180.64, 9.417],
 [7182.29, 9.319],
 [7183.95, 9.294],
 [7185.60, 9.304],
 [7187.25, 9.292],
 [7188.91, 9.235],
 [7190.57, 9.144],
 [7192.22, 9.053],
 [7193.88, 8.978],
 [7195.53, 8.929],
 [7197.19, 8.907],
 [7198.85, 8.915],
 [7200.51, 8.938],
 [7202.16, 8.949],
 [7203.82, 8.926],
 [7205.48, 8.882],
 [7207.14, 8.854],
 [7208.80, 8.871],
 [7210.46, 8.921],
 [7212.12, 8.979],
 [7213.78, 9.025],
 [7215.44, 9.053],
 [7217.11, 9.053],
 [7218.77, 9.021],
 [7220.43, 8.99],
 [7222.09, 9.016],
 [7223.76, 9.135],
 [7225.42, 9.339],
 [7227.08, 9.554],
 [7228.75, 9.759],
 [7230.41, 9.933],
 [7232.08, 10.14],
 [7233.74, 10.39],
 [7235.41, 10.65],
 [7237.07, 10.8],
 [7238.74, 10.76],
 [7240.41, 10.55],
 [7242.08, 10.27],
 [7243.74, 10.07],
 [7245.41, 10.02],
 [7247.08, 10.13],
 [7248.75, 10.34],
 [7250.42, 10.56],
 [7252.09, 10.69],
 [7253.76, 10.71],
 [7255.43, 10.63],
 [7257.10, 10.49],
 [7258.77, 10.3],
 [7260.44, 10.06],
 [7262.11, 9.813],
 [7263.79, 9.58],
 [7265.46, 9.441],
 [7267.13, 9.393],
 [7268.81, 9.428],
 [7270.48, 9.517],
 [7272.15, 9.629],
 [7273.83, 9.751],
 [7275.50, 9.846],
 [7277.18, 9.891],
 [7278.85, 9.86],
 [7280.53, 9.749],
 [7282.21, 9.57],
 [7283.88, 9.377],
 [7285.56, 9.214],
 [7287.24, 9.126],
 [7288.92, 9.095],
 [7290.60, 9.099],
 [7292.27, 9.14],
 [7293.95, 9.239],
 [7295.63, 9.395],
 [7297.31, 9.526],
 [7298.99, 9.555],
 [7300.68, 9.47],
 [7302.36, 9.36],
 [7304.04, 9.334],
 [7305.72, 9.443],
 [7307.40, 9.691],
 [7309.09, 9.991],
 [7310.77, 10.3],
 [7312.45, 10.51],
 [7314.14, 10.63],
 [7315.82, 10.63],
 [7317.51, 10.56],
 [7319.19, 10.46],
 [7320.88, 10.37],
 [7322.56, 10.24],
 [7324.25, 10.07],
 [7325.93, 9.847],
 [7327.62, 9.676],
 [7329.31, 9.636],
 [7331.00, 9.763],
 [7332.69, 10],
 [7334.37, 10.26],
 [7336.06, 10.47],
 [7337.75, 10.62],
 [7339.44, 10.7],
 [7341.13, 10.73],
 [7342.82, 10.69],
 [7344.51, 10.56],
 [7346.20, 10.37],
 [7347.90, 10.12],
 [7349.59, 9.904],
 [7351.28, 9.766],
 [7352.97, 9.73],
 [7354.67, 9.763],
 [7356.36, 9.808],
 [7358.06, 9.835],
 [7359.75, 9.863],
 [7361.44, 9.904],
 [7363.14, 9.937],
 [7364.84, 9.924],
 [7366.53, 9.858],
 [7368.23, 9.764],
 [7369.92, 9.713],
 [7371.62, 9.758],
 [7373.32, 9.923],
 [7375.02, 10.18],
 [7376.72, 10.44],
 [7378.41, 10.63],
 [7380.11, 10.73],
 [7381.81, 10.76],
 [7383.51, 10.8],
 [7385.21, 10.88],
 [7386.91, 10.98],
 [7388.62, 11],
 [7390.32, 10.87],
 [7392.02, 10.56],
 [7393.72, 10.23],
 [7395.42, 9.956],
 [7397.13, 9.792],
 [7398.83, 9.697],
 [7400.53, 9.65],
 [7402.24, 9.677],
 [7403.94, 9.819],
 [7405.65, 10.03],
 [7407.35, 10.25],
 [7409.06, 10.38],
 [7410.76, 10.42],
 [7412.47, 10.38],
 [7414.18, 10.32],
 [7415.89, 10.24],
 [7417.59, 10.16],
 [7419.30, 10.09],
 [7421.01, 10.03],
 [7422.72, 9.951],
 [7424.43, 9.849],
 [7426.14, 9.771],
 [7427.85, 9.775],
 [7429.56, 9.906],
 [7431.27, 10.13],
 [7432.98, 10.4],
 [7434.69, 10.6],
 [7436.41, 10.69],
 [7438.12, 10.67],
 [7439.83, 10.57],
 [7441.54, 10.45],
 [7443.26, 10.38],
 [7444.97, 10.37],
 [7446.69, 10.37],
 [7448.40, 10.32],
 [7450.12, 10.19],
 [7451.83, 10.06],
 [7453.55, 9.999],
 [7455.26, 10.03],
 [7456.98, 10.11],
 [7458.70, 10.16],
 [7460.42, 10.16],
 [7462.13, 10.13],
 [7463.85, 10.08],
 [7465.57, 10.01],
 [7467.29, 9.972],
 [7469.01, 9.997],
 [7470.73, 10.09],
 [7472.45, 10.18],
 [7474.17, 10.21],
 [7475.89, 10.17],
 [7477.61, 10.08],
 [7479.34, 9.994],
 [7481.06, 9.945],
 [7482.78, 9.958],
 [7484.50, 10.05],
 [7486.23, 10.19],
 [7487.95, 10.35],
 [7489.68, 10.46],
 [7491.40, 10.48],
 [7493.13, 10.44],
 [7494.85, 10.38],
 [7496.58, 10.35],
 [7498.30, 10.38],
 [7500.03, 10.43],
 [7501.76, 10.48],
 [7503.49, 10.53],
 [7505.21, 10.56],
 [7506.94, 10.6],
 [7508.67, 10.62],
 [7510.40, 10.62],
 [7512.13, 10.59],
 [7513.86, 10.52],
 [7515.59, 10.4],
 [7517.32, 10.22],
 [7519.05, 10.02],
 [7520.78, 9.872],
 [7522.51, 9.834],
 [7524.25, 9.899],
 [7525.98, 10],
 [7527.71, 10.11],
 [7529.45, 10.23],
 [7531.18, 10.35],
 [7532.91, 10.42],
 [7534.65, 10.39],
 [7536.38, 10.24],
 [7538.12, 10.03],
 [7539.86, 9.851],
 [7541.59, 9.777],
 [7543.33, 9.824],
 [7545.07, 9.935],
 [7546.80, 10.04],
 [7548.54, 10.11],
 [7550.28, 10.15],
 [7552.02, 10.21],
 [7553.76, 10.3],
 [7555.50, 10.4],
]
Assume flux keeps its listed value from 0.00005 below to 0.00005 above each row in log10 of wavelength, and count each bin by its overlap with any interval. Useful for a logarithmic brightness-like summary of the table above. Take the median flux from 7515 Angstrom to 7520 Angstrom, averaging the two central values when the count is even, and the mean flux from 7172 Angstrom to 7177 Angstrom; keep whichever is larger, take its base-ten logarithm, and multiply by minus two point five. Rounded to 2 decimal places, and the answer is -2.52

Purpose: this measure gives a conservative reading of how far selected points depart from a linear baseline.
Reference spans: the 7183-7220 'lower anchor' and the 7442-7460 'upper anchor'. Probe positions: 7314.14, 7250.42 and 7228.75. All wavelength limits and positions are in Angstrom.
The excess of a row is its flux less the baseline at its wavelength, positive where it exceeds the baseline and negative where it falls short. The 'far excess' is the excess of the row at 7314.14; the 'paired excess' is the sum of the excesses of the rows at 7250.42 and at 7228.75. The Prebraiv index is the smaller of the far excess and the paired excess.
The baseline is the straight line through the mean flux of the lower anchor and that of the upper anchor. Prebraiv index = 1.1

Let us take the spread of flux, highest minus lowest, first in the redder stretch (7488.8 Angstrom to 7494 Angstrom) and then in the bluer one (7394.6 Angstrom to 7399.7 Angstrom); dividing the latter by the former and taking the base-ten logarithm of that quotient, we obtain 0.81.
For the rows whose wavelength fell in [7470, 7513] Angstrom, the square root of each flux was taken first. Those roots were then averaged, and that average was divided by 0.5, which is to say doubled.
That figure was 6.43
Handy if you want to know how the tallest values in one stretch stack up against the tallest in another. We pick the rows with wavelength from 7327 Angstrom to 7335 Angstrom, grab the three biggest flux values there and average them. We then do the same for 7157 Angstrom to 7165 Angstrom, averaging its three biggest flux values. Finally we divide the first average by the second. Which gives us 0.99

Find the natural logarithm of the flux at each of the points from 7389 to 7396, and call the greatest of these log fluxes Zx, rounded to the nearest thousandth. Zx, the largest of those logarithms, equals 2.386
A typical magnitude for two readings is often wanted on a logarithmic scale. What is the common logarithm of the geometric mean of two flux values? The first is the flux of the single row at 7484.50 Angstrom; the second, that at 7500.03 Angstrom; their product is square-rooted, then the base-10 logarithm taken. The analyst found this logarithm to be 1.01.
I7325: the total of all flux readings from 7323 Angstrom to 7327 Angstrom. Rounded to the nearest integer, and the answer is 20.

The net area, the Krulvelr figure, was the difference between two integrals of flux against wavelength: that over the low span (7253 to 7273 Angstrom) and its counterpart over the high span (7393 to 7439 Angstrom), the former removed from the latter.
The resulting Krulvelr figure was 267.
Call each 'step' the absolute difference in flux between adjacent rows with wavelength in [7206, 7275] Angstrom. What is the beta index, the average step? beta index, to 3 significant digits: 0.130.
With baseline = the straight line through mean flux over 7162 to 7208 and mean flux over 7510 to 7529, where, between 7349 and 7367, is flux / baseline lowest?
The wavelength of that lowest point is 7352.97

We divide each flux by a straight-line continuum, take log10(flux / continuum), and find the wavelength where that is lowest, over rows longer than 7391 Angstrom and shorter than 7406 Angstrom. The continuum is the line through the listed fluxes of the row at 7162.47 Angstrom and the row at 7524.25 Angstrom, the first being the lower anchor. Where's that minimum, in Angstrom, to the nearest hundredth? 7400.53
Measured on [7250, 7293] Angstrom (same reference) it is 7288.92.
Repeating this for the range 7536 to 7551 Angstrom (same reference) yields 7541.59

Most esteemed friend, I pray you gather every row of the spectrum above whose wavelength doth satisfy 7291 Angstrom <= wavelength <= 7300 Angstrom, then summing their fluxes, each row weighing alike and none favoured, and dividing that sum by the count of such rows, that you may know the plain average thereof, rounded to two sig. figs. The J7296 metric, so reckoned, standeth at 9.4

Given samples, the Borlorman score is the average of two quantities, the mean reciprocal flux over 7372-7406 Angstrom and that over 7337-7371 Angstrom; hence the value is 0.098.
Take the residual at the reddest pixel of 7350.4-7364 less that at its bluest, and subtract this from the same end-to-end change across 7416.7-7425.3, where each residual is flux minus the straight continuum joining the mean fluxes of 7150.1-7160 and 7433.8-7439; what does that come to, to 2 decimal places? -0.47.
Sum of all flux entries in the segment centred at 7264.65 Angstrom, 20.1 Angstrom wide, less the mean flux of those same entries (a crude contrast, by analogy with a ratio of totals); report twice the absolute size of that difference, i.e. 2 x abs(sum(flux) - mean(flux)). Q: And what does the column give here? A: 216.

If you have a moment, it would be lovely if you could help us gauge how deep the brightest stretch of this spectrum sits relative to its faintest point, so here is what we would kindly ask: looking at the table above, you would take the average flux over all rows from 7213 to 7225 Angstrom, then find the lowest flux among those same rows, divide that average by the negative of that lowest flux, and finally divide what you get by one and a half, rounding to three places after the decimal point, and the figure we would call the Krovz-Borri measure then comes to -0.671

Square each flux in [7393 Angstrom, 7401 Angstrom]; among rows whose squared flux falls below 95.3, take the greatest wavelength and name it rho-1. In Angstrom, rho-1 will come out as 7400.53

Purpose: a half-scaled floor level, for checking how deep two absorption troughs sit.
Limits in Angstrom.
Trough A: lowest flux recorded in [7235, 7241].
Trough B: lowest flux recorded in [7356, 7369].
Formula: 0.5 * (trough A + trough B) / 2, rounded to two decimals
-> 5.08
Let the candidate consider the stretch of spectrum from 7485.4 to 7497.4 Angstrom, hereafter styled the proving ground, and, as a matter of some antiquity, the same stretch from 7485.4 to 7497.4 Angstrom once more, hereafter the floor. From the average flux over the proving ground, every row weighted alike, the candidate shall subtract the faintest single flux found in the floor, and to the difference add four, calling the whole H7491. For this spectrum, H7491 4.19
